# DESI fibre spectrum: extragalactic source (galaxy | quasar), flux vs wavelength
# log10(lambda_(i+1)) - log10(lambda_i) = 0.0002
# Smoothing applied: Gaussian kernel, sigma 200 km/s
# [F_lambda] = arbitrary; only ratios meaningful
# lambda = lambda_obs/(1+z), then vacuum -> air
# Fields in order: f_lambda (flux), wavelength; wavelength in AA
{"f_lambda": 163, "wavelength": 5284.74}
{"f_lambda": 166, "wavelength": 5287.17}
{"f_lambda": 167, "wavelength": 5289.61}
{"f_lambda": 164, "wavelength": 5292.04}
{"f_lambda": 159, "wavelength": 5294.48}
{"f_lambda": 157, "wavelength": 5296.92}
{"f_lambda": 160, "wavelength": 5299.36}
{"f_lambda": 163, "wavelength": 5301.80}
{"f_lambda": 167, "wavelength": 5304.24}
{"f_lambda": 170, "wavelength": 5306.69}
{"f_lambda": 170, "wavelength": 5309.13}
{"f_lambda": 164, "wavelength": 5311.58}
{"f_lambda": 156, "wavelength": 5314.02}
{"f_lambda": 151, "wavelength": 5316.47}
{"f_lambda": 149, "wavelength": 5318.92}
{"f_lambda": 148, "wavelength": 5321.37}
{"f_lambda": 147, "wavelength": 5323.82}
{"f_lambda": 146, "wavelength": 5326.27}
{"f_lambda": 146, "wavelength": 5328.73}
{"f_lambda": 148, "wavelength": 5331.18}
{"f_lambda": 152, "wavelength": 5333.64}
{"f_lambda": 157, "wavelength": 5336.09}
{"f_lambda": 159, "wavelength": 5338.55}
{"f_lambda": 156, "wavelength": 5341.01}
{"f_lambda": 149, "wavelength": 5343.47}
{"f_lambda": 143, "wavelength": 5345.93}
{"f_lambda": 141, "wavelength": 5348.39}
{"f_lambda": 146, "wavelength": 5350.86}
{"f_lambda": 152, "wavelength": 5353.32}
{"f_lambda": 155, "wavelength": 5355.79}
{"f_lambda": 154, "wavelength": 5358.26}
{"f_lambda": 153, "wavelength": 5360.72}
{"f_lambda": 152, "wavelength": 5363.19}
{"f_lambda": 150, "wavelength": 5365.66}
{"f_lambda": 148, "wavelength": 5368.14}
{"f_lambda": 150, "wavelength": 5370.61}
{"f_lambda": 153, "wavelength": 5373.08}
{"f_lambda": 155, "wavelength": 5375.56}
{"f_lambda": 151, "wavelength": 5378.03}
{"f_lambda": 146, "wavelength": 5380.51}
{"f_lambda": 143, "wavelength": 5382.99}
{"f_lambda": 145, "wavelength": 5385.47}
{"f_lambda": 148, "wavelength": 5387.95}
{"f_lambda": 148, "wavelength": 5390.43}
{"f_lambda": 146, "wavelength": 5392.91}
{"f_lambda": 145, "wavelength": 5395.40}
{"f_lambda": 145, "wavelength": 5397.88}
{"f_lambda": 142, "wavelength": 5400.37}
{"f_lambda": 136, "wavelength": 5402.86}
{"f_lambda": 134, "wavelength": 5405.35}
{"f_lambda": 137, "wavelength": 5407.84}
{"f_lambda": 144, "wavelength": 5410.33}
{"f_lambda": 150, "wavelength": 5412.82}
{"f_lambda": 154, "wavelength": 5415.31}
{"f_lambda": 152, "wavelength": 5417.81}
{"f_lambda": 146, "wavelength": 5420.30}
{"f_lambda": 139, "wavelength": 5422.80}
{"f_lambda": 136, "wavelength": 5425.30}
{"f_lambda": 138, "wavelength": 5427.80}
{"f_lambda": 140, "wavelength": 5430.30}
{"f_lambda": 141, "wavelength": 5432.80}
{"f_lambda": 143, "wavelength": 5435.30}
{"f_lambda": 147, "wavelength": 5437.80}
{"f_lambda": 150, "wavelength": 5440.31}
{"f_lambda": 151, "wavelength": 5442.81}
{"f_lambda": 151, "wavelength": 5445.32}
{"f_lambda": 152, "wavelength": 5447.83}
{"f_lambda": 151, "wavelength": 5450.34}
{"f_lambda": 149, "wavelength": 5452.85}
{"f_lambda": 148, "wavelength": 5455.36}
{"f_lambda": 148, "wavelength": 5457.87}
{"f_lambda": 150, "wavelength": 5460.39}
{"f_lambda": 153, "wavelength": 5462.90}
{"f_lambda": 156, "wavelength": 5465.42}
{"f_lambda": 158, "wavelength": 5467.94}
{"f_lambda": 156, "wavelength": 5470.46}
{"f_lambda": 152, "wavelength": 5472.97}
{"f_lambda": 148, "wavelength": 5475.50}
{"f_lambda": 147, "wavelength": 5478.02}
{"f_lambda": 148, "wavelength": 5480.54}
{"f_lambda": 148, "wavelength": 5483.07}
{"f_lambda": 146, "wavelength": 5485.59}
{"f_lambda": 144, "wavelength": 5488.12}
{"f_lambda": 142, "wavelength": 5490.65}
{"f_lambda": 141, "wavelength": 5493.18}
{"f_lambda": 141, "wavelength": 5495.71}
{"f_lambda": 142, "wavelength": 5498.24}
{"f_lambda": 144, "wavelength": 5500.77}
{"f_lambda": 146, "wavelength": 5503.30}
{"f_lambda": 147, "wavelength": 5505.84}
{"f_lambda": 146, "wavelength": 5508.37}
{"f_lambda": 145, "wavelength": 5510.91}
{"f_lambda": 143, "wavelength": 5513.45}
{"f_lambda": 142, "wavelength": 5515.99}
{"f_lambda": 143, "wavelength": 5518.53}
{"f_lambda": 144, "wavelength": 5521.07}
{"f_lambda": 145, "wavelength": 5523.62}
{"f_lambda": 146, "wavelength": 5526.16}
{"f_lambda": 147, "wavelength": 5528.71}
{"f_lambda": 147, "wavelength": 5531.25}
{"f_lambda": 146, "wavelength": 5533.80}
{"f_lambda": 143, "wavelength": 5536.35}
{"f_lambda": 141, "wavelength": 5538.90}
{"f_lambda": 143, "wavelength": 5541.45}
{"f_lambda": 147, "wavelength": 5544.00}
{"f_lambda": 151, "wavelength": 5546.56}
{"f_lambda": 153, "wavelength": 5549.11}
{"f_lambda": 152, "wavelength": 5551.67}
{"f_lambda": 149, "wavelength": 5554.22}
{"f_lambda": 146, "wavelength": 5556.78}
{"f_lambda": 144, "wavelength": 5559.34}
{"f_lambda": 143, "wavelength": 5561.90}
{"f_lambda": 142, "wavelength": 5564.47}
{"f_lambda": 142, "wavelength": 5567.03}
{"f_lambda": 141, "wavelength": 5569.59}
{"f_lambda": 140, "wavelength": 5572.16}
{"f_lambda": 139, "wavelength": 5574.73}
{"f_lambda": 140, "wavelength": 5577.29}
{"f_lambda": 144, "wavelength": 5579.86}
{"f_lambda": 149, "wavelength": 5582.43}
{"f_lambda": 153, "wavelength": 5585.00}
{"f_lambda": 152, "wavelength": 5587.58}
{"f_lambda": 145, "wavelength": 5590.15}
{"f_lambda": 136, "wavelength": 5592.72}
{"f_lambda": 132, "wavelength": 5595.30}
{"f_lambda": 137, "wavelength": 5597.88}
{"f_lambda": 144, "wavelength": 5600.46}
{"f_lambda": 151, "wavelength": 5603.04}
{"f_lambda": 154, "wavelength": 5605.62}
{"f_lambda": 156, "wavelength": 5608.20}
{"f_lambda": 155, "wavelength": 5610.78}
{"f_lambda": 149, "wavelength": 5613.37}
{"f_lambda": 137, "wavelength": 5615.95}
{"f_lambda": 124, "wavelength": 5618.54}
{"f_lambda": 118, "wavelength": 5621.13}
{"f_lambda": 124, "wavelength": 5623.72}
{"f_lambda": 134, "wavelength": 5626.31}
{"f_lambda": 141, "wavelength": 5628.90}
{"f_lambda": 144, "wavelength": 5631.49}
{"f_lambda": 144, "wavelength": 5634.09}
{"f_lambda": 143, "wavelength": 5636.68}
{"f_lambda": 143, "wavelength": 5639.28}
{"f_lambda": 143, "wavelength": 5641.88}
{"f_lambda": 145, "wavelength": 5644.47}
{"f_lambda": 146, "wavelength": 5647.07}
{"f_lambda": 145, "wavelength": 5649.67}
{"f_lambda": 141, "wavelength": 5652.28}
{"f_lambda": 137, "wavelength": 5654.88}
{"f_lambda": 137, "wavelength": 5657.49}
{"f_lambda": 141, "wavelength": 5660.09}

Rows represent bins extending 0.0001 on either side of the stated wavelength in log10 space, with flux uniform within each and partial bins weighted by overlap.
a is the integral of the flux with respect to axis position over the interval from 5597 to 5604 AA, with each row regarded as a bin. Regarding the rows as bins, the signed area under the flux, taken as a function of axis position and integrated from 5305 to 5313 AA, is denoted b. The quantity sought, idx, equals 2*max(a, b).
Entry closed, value 2682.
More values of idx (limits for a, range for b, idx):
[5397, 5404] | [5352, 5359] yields 2149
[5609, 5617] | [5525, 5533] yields 2367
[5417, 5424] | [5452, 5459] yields 2078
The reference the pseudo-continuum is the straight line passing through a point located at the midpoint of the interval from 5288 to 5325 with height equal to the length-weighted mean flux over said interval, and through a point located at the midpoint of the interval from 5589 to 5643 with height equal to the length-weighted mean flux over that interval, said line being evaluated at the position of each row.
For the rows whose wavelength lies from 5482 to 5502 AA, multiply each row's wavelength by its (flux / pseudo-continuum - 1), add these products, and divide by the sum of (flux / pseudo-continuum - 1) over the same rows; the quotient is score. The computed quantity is 5493.4 AA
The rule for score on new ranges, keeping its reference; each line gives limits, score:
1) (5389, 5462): 5415.1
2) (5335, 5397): 5368.5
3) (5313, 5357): 5334.1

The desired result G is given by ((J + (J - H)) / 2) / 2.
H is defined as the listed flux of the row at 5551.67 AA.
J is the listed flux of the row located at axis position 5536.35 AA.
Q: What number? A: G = 33.5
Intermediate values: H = 152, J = 143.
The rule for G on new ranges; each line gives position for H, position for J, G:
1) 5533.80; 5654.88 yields 32.0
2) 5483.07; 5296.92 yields 41.5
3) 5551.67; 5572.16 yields 32.0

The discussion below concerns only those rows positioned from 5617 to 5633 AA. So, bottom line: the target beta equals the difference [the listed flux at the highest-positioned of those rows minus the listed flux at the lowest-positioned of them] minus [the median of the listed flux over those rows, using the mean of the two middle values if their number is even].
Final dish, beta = -109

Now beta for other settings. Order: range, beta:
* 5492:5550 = -133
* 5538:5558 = -143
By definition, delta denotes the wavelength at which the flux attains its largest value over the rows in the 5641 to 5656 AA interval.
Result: 5647.07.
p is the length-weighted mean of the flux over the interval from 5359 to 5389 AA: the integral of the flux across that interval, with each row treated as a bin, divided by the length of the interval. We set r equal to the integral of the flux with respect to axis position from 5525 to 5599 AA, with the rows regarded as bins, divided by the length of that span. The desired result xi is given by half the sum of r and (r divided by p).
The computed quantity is 72.7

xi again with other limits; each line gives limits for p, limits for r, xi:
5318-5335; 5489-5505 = 71.9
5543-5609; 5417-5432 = 71.2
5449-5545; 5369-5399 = 74.5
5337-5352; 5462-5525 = 73.8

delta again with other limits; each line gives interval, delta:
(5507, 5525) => 5508.37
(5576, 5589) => 5585.00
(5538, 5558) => 5549.11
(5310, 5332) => 5311.58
